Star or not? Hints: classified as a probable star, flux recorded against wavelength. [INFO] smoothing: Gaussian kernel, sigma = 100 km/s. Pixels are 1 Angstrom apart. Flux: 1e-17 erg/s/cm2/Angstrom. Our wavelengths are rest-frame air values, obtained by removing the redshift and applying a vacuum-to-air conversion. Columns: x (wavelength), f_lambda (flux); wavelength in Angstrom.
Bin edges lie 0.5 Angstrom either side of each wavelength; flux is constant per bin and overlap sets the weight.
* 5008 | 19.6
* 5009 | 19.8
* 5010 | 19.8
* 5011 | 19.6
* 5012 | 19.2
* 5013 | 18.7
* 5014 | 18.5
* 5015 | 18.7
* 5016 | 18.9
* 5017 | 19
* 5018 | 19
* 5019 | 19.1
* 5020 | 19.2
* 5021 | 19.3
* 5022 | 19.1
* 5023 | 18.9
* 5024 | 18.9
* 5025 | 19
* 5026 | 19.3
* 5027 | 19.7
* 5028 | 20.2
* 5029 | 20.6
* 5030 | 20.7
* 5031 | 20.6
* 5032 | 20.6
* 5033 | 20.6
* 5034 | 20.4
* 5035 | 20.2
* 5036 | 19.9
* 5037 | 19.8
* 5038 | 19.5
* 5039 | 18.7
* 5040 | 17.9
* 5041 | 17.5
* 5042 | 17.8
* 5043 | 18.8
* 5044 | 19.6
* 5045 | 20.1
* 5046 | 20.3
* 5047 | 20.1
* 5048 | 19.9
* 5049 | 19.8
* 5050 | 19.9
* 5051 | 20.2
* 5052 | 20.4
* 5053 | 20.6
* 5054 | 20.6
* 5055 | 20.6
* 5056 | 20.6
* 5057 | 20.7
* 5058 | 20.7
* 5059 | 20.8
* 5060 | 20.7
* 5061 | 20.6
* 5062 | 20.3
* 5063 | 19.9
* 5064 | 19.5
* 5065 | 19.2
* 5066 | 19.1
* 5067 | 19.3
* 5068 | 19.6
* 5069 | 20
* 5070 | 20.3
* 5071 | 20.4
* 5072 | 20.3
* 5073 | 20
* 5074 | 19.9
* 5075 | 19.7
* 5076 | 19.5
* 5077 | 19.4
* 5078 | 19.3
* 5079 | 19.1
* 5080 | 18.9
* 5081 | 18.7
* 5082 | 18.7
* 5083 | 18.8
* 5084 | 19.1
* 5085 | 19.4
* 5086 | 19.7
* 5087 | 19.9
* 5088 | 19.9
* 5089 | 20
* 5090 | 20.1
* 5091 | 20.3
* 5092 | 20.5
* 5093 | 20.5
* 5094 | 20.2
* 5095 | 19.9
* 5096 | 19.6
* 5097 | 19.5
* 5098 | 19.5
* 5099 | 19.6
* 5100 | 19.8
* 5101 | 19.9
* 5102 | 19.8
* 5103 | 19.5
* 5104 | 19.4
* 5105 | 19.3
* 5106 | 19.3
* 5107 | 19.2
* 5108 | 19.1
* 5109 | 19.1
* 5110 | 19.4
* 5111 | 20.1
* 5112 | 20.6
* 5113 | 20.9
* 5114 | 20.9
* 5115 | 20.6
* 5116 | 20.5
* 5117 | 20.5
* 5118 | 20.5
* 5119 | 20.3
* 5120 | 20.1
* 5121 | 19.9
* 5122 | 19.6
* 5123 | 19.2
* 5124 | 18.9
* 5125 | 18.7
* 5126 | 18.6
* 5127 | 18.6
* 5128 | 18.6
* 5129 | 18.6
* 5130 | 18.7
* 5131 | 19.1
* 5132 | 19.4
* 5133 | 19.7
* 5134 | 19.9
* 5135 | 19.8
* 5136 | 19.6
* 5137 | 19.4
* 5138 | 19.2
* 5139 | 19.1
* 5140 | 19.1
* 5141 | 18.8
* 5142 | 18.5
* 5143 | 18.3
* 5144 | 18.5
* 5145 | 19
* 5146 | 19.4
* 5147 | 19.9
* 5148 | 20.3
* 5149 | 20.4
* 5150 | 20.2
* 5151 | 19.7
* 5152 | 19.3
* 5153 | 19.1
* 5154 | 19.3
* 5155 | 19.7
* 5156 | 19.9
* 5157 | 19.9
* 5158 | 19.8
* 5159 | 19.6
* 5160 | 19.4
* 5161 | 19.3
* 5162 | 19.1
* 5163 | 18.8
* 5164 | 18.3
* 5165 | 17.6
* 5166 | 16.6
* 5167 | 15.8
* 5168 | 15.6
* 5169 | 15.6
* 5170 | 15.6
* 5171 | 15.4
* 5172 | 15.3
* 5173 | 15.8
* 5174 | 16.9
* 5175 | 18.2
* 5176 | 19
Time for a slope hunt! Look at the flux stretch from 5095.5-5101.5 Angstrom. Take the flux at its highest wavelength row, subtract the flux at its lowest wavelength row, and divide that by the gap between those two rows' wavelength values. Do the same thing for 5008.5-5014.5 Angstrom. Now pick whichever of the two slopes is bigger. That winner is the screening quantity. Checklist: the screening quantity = 0.06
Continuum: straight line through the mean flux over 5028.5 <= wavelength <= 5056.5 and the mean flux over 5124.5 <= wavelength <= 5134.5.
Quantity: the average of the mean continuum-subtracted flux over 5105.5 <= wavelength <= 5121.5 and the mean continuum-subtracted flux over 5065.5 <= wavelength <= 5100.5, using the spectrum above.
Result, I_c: 0.56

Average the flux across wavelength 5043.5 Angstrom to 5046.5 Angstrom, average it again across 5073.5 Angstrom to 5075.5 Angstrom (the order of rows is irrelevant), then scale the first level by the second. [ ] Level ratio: 1.01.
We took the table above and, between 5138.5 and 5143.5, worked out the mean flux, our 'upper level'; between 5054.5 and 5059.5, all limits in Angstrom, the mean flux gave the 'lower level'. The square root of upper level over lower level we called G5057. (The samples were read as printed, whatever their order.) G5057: 0.95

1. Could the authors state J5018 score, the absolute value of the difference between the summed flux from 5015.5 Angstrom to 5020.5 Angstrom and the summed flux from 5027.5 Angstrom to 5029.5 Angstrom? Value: 54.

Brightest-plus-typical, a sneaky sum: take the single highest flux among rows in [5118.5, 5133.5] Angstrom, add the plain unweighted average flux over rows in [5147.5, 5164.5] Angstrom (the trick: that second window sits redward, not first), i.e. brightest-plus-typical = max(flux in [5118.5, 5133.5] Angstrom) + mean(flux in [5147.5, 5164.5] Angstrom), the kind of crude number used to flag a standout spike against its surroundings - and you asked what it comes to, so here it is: 39.8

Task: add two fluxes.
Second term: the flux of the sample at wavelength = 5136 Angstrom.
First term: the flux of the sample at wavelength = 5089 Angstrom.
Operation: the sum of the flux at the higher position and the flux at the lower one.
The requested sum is 40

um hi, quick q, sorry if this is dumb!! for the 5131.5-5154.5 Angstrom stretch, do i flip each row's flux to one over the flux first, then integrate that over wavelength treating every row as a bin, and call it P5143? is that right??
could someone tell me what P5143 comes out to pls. 1.19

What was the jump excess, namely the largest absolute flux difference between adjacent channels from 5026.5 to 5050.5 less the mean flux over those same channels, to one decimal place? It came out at -18.7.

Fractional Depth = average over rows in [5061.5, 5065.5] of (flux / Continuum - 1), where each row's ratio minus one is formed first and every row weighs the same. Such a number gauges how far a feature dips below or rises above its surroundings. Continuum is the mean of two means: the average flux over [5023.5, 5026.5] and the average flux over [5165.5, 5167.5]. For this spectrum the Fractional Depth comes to 0.119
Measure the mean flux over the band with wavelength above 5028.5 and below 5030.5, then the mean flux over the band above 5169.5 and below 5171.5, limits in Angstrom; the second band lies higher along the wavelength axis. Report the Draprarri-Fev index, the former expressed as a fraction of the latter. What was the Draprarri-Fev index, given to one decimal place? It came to 1.3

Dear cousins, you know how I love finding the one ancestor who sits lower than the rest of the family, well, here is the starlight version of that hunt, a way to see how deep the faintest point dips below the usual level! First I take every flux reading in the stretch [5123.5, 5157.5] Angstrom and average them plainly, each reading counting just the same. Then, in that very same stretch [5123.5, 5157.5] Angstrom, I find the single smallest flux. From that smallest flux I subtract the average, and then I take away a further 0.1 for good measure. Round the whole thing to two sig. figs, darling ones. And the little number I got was -1.1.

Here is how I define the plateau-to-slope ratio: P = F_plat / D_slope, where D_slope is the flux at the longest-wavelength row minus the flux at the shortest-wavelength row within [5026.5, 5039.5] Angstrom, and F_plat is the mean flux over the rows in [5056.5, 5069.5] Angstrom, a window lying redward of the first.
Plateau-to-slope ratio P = -20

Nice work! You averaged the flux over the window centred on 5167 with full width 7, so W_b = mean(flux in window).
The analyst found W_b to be 16.4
